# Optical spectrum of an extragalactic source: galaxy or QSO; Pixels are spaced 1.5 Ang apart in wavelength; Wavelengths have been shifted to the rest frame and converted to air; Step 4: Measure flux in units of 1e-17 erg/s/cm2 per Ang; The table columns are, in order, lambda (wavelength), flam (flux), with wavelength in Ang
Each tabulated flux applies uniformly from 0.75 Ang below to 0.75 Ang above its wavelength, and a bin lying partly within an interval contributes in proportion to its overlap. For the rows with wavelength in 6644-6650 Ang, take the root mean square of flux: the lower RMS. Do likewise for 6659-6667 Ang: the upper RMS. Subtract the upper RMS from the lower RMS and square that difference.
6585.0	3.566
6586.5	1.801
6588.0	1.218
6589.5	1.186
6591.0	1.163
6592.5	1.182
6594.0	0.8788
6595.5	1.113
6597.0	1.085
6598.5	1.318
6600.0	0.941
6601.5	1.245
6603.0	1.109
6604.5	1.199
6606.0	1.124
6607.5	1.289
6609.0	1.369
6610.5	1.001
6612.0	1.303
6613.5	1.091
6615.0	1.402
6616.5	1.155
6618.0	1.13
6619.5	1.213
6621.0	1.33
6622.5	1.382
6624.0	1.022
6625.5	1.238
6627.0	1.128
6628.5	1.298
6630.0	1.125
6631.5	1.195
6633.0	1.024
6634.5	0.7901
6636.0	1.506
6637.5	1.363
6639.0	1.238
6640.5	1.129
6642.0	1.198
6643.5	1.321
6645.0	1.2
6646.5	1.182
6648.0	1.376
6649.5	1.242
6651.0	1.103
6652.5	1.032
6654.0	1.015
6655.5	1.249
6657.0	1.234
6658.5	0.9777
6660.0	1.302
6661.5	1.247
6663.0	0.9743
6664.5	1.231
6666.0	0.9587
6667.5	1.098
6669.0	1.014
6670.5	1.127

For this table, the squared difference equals 0.010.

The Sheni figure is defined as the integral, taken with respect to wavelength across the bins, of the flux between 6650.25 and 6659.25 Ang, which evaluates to 9.9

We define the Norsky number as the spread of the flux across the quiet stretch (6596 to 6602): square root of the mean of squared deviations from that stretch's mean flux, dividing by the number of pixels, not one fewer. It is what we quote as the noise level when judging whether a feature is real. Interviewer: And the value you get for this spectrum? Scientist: 0.15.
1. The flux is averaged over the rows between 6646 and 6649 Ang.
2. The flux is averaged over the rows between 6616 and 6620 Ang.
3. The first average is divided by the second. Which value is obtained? 1.10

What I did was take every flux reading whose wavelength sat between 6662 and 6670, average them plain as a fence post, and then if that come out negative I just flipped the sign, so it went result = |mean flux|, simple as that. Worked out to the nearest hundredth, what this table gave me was 1.06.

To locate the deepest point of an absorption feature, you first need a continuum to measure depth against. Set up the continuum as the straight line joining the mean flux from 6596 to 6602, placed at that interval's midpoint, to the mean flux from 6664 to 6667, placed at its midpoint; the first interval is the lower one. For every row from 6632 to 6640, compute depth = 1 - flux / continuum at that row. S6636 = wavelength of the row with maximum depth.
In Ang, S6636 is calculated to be 6634.5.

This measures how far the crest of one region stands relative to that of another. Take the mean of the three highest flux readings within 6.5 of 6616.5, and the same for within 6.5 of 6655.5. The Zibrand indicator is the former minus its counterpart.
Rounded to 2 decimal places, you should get 0.11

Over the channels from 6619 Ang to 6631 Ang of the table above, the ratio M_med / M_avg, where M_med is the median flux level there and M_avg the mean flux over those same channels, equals 1.01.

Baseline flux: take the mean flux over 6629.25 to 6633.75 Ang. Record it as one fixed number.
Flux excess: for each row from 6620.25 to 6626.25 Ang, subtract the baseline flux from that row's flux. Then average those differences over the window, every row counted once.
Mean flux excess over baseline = 0.13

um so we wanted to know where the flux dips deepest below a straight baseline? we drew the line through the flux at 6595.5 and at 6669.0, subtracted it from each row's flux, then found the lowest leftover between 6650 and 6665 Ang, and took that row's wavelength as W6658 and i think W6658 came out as 6658.5 Ang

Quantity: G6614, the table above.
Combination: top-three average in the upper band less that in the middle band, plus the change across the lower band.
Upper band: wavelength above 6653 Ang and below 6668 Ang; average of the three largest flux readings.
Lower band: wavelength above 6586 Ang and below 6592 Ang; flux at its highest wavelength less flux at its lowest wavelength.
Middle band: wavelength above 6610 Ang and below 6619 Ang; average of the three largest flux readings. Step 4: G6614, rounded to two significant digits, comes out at -0.66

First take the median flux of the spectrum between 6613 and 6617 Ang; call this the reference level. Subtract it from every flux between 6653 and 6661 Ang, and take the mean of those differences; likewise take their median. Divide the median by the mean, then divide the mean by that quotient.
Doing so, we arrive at 0.00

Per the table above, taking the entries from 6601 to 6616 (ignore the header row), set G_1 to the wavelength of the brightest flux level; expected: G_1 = 6615.0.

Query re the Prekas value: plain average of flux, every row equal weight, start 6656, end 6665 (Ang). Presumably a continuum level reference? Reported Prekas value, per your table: 1.16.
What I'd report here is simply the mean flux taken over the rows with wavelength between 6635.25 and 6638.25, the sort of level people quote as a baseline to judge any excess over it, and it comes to 1.43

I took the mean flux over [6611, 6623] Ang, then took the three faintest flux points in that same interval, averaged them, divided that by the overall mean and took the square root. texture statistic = 0.95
